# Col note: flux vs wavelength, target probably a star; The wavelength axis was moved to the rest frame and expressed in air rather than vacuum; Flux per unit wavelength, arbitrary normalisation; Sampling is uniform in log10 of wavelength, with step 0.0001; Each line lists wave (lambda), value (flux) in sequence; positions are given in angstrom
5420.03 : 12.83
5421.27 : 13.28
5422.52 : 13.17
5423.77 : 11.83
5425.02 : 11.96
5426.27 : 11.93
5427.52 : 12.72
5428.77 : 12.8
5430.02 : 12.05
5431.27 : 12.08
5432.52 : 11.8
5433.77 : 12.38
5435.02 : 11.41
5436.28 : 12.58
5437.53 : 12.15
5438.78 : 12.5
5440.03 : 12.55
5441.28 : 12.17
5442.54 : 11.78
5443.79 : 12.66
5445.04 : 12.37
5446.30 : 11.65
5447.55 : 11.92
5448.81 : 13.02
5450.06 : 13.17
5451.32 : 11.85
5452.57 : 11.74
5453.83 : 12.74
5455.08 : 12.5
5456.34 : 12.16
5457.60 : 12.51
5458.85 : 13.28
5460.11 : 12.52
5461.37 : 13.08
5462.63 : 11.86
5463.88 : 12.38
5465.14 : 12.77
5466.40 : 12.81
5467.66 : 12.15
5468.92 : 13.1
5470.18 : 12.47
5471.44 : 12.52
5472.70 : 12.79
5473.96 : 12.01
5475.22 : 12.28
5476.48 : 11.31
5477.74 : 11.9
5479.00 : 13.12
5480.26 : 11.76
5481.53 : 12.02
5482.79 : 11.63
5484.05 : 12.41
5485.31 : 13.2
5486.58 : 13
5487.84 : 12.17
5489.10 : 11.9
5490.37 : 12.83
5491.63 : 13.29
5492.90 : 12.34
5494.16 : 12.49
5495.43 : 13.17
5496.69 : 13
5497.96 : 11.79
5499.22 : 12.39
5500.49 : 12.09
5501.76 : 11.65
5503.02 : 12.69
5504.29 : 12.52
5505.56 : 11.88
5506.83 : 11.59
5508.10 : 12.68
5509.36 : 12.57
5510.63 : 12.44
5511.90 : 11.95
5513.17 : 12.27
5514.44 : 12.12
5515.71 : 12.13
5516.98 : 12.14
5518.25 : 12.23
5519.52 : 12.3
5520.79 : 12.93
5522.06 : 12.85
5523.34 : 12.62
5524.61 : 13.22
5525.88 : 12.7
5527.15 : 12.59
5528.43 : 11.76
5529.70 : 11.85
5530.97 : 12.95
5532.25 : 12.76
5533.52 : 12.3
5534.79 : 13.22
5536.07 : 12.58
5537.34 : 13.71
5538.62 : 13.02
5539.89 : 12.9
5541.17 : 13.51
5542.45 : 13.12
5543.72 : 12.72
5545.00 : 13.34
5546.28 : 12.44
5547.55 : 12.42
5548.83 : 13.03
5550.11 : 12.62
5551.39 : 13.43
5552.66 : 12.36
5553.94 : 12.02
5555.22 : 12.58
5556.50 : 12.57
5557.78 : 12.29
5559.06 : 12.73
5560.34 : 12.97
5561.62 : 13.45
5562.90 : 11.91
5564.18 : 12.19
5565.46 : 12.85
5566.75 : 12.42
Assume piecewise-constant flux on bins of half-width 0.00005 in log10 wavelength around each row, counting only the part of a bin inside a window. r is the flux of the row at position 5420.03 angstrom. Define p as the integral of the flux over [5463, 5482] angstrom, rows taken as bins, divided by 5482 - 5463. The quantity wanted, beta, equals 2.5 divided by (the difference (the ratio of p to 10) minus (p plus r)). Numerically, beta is -0.104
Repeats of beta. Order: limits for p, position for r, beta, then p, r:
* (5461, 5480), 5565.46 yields -0.104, 12.4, 12.85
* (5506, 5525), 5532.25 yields -0.105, 12.4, 12.76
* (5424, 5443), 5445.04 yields -0.107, 12.2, 12.37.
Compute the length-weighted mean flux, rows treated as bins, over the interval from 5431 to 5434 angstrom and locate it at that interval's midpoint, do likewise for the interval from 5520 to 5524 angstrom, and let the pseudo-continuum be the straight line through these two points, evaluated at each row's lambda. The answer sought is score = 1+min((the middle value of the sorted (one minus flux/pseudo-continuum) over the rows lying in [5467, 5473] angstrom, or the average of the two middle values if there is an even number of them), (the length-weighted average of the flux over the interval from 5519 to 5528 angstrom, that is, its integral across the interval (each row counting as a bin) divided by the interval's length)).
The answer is 0.99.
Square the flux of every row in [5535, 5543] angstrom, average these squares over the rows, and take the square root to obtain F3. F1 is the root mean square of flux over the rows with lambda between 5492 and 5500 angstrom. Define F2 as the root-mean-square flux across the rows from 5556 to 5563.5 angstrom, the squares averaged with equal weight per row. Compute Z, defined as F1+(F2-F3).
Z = 12.1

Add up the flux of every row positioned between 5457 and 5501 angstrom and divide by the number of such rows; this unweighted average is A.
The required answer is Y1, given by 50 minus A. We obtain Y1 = 37.5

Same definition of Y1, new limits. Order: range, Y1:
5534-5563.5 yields 37.2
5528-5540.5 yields 37.3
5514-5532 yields 37.5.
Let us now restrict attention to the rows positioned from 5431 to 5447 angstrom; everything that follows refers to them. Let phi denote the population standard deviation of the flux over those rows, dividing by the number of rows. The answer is 0.381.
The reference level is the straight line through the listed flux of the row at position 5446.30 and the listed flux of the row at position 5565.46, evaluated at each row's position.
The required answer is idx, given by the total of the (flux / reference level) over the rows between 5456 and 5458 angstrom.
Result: 2.10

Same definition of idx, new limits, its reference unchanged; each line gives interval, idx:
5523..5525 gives 2.08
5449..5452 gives 2.14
